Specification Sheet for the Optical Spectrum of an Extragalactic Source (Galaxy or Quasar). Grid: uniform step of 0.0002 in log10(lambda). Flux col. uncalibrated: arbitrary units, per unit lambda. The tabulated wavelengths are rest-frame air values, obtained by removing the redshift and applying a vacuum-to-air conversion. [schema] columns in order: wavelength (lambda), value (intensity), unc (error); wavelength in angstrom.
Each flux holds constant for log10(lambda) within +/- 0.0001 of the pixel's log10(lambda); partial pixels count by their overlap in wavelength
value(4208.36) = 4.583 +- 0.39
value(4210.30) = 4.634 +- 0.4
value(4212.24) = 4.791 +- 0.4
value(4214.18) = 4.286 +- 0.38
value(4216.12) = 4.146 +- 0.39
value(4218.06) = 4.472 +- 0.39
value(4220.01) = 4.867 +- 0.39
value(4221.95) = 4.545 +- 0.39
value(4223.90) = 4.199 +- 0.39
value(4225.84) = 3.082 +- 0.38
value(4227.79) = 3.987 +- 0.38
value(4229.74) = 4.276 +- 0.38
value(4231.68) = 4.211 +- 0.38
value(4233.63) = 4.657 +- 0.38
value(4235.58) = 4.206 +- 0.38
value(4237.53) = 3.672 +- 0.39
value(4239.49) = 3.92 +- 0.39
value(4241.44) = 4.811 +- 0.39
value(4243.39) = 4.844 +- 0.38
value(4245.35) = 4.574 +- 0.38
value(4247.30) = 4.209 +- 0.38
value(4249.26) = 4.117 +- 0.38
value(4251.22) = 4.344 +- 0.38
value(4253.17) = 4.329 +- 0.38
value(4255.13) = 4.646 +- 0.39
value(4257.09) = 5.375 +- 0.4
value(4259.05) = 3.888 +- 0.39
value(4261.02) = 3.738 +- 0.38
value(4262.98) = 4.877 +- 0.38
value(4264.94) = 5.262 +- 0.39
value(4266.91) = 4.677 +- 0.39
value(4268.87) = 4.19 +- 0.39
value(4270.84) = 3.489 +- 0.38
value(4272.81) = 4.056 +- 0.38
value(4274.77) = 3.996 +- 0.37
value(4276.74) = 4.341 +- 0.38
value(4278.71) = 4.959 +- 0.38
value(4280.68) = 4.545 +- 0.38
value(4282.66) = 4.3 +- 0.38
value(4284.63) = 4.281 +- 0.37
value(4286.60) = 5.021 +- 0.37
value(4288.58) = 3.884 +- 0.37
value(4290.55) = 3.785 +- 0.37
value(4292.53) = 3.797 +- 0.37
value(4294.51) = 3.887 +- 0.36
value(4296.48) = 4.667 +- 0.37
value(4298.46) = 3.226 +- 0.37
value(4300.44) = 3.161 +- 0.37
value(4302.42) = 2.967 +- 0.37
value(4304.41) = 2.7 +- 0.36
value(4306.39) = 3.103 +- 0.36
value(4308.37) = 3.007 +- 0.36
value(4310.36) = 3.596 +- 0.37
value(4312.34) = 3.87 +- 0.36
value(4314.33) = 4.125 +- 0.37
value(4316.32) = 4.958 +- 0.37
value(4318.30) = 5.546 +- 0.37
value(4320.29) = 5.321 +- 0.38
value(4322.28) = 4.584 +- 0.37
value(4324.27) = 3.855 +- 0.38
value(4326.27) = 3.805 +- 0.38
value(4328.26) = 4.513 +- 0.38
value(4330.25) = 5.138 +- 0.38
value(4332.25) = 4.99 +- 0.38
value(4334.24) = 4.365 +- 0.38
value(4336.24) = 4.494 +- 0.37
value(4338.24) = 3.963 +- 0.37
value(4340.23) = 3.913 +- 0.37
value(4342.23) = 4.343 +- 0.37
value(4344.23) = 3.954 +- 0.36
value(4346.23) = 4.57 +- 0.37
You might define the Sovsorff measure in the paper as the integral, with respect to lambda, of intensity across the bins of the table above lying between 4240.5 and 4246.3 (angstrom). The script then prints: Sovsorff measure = 28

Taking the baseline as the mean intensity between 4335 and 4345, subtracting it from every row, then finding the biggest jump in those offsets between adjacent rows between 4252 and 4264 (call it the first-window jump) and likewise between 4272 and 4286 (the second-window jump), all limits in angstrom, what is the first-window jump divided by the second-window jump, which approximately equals 2.4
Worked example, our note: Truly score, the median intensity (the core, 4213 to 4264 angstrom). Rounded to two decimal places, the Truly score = 4.28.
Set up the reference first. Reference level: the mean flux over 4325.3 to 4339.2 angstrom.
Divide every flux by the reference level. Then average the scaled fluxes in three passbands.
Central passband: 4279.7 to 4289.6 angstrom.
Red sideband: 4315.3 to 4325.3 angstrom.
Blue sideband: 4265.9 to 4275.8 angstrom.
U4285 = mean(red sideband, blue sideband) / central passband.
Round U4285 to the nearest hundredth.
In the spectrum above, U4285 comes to 1.01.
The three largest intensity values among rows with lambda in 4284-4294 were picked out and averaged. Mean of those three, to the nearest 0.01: 4.40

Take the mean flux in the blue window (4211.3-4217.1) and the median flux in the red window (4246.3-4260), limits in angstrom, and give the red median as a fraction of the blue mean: 0.98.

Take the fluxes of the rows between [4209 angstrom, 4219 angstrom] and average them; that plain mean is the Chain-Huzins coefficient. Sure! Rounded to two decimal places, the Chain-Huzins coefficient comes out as 4.47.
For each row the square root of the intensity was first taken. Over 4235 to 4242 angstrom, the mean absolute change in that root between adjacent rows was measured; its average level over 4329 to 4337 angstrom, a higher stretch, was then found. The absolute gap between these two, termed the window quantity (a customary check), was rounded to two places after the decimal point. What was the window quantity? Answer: 2.04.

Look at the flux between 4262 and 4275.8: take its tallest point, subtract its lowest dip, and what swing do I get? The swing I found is 1.77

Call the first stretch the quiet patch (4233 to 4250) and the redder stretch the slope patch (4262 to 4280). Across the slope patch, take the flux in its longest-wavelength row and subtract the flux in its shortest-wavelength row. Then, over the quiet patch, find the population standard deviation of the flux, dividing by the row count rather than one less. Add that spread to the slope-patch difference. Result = 0.47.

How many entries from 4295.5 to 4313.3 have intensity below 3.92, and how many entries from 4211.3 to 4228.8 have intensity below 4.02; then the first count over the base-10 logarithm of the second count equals 27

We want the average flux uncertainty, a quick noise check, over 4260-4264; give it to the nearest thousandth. 0.380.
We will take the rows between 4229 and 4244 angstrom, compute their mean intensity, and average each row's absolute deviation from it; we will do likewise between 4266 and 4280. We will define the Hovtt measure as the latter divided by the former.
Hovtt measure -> 1.1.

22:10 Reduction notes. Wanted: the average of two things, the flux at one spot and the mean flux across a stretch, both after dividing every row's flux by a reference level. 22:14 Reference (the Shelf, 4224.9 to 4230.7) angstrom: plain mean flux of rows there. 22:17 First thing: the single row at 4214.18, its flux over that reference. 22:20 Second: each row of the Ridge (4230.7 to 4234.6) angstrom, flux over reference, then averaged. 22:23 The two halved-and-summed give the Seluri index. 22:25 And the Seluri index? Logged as 1.15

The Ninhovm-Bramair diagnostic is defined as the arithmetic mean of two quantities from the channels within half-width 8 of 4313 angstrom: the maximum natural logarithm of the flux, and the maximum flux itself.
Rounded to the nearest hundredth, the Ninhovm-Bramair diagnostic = 3.63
